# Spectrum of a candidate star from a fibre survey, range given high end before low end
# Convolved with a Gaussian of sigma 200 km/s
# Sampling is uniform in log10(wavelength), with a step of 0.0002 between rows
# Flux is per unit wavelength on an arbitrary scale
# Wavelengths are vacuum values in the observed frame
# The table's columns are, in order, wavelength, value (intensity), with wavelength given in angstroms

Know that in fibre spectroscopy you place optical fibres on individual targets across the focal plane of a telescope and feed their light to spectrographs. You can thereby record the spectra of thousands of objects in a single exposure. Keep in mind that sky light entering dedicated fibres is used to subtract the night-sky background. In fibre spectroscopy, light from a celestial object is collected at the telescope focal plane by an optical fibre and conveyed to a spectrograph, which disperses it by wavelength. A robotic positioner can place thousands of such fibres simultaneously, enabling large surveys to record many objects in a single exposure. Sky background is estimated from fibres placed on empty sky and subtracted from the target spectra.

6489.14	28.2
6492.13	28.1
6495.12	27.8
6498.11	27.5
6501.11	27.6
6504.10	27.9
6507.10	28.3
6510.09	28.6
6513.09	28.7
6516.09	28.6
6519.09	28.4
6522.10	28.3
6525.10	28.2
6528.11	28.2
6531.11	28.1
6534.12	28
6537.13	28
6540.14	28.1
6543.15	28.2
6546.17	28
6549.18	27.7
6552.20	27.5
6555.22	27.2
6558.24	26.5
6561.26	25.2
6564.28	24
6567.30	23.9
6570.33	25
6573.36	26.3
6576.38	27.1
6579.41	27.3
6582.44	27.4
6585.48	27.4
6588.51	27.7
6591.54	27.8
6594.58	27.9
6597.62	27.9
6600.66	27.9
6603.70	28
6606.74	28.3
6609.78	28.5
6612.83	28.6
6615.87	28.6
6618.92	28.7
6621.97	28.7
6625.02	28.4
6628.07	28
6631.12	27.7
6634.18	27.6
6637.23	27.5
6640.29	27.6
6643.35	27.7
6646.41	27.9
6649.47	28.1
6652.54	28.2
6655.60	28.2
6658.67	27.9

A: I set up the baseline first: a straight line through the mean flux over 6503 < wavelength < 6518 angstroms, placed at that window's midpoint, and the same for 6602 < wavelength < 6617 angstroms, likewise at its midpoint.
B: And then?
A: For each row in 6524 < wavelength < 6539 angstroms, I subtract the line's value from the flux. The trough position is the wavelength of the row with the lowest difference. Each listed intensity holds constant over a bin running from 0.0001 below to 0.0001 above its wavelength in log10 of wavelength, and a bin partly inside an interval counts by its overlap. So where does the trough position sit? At 6534.12 angstroms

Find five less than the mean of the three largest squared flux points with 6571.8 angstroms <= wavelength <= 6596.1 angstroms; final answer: 768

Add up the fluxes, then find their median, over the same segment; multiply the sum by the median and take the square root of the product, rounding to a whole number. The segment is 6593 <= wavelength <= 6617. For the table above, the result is 80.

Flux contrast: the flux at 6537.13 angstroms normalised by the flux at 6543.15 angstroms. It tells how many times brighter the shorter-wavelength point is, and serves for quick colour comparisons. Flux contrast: 0.99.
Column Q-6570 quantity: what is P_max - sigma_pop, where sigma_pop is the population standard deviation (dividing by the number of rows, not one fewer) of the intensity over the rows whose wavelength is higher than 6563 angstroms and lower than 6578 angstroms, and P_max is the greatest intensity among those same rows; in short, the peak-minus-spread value 25.8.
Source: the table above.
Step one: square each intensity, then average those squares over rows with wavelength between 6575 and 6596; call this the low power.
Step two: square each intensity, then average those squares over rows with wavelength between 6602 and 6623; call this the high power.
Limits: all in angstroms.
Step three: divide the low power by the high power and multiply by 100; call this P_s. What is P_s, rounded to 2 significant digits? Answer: 93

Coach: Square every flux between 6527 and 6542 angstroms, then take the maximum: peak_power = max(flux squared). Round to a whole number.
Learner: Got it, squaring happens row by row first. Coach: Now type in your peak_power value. 795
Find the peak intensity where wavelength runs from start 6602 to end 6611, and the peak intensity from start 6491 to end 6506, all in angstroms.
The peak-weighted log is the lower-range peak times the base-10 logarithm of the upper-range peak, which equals 40.9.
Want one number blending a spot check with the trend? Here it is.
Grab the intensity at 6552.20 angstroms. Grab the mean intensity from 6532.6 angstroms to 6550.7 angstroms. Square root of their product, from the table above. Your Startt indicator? 27.75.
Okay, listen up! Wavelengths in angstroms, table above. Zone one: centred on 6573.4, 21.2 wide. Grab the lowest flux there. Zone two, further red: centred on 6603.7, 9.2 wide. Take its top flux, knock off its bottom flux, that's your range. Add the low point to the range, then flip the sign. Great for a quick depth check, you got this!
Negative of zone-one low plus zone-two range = -24.3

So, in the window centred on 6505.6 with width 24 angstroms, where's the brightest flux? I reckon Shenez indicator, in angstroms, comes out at 6513.09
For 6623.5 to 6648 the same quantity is 6625.02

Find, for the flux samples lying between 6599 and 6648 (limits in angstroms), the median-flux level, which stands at 28.0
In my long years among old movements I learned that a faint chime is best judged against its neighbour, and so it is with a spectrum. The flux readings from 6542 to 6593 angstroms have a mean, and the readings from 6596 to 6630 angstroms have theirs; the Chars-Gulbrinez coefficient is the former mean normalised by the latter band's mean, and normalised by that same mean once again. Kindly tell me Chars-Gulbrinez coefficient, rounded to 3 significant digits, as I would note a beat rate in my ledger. 0.0333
